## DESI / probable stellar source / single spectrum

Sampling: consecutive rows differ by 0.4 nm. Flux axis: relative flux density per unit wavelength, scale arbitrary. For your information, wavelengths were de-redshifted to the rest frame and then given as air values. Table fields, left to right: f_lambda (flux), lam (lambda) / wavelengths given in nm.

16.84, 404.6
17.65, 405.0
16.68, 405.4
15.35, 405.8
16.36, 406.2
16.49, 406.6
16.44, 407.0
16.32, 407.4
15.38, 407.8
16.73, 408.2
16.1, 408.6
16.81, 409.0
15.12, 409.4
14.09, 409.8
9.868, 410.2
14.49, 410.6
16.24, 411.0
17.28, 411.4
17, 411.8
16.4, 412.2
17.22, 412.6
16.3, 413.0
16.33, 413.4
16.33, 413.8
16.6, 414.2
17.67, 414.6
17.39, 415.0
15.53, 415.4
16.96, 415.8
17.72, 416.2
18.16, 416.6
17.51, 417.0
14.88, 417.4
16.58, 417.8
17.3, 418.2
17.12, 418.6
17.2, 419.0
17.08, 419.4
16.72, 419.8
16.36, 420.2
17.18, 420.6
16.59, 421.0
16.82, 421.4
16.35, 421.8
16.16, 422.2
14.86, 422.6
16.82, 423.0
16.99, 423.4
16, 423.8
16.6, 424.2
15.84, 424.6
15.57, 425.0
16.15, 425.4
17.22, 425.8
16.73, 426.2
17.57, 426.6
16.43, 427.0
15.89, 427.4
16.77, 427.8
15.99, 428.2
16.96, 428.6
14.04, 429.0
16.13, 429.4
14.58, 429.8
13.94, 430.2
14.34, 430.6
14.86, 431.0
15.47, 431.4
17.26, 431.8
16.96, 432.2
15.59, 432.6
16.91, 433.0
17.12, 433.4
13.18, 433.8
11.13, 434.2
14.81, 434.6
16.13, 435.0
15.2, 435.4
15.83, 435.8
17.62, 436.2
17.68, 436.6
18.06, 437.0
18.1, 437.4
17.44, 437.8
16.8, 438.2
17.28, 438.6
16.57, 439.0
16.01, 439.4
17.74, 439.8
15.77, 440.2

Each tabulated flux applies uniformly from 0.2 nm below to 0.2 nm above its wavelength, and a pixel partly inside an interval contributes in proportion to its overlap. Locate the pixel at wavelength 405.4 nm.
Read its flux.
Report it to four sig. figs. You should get 16.68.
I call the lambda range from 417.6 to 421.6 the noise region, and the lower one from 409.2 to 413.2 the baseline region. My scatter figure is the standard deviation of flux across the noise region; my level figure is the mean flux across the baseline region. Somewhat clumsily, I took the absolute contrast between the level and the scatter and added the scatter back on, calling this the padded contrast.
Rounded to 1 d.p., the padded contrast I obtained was 15.4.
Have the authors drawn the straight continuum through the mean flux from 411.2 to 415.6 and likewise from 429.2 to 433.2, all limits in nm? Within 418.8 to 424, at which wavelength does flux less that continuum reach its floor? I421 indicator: 422.6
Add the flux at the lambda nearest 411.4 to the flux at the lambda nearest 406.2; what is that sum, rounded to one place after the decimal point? 33.6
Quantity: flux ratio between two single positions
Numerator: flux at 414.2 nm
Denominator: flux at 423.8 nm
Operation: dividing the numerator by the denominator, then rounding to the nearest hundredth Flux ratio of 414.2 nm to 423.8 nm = 1.04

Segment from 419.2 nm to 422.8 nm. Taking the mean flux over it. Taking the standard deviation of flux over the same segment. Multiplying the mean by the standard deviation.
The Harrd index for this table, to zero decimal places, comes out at 11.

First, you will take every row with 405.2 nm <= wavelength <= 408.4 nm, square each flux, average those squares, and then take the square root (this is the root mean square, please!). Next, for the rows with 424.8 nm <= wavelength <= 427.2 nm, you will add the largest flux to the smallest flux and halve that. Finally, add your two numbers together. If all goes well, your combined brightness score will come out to 32.8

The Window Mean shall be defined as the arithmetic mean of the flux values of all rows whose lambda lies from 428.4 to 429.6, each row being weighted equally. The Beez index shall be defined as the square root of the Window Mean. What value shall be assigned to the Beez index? 3.96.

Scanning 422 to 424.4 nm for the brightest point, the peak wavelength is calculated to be 423.4 nm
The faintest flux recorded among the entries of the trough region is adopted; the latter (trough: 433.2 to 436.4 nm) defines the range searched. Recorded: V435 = 11.13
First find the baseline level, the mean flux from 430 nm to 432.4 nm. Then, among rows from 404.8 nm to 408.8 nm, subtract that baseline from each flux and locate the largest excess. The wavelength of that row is 405.0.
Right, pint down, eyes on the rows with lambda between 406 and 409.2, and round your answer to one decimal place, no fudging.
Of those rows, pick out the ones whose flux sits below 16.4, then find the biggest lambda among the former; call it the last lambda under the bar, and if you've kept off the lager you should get 408.6 nm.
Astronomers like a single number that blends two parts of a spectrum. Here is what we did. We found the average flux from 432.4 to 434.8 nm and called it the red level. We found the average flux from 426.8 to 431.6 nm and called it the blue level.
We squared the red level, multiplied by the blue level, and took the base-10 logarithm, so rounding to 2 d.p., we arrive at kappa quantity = 3.53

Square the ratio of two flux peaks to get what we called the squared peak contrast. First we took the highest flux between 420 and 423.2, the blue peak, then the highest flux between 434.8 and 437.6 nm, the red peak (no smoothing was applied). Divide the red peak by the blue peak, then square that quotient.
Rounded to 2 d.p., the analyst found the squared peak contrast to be 1.11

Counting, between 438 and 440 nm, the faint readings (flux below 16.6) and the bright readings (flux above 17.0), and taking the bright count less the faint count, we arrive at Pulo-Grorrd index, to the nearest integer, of 0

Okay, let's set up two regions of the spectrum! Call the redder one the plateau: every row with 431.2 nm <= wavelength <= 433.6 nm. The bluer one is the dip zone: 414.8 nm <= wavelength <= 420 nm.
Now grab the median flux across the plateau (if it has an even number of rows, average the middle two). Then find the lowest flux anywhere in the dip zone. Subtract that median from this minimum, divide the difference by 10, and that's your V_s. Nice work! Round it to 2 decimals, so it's -0.21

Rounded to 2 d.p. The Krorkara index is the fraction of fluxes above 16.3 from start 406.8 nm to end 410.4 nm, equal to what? 0.44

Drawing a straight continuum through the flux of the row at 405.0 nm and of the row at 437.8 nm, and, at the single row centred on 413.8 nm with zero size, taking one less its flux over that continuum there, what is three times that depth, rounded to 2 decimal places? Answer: 0.22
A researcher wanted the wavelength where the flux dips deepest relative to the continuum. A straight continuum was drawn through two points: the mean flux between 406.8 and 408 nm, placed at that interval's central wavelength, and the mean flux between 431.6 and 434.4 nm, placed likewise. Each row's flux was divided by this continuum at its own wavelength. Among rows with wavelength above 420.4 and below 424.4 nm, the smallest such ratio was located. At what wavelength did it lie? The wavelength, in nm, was 422.6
